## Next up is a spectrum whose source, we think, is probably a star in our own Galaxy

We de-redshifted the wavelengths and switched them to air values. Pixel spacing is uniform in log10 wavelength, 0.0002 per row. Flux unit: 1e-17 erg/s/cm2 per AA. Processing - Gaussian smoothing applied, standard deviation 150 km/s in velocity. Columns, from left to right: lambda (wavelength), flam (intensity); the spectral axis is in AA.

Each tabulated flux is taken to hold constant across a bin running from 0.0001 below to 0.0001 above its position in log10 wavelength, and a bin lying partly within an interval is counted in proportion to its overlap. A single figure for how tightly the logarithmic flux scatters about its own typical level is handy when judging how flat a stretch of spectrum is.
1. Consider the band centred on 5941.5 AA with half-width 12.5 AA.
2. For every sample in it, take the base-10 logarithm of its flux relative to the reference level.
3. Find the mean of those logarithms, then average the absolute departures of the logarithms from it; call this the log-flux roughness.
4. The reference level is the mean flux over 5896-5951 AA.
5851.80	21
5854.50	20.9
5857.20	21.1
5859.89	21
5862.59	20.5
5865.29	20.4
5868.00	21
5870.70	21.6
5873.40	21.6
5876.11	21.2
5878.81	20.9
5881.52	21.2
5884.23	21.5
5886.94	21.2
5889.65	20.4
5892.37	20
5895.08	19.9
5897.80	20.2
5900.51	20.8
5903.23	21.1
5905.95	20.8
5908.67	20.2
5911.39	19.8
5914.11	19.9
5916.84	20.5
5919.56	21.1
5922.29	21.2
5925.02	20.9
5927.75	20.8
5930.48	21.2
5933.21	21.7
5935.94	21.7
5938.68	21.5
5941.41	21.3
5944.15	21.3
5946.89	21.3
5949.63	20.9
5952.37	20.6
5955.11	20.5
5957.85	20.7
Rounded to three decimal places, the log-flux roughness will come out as 0.005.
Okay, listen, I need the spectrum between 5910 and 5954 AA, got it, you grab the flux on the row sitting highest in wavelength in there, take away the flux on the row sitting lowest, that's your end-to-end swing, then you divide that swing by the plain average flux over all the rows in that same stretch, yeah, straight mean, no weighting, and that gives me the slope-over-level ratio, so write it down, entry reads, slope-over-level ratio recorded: 0.038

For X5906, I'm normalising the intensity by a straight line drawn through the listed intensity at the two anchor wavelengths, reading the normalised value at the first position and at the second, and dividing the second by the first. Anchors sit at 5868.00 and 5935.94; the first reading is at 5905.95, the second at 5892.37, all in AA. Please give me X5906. 0.97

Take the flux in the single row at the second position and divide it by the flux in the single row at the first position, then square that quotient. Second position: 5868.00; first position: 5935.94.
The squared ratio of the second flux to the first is 0.94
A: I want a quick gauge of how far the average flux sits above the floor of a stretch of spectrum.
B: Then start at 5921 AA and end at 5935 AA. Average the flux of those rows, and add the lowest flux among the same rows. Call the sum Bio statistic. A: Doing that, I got 42.0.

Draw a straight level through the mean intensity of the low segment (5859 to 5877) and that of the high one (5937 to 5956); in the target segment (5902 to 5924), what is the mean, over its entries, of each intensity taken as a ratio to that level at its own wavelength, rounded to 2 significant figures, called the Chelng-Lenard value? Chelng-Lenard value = 0.98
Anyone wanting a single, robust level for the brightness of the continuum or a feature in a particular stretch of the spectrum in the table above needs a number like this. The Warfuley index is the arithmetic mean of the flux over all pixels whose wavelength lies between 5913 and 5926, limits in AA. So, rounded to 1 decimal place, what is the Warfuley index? 20.7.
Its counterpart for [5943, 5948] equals 21.3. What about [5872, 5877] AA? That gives 21.4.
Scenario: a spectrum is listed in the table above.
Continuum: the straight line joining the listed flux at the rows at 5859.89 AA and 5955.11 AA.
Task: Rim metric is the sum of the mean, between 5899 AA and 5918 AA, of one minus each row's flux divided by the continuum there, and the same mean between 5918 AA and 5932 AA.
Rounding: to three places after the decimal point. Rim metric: -0.004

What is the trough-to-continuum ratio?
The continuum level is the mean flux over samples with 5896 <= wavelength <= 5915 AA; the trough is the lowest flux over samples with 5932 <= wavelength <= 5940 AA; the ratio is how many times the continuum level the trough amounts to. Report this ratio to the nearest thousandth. 1.054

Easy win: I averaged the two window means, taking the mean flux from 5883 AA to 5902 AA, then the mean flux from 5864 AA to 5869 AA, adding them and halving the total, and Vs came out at 20.6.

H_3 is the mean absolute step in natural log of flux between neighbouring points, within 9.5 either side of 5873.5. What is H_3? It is 0.017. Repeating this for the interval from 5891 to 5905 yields 0.016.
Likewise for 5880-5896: 0.018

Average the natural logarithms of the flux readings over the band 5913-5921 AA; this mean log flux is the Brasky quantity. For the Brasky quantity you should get 3.02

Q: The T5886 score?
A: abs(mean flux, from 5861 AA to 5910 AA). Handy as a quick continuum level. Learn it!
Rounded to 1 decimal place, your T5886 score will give 20.8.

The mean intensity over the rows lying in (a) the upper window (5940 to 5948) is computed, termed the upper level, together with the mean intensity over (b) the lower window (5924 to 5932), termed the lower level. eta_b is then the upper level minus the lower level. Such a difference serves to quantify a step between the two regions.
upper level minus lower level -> 0.3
